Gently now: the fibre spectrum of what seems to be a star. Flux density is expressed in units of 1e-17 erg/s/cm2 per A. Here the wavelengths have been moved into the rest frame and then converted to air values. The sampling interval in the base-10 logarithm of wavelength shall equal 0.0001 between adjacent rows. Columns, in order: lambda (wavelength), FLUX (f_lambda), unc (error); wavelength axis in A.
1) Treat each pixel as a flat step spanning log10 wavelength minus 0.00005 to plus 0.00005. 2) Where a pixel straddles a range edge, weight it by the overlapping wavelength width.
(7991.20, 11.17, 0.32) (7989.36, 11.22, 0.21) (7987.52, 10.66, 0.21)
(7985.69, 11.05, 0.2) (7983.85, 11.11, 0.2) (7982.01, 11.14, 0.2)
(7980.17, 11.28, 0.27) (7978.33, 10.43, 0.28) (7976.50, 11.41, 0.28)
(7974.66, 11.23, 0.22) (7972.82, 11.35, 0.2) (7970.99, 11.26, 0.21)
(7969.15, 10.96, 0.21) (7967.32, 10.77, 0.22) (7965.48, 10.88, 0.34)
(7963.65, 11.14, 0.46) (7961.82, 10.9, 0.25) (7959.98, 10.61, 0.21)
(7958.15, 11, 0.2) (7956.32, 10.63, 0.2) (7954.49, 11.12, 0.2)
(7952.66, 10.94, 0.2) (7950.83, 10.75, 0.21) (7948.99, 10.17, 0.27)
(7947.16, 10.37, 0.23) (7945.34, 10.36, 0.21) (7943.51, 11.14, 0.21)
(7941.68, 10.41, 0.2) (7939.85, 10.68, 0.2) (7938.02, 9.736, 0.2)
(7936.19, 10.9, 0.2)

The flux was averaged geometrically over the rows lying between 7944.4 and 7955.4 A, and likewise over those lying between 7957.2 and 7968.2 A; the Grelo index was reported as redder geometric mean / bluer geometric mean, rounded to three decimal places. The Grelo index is 1.025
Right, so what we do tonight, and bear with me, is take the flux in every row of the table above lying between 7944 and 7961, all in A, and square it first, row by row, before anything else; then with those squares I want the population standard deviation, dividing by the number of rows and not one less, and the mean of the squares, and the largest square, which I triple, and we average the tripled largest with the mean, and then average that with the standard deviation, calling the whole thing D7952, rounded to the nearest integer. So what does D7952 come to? 124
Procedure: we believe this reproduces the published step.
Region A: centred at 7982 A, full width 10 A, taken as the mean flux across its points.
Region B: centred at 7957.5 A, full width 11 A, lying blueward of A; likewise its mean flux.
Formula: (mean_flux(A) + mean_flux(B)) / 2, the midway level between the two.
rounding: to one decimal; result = 10.9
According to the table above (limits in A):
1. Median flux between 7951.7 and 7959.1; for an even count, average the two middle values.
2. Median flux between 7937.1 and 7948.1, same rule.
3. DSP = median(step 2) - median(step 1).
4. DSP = -0.6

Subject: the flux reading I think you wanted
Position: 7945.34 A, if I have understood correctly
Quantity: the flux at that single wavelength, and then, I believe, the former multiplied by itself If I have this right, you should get 107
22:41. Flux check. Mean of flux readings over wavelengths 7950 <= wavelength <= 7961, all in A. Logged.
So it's 10.8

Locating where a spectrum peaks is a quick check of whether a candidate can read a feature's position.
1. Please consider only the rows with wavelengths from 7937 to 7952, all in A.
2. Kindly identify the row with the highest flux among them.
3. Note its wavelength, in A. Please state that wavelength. 7943.51 A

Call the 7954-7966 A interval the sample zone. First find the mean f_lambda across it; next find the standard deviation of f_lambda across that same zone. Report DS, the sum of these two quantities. 11.1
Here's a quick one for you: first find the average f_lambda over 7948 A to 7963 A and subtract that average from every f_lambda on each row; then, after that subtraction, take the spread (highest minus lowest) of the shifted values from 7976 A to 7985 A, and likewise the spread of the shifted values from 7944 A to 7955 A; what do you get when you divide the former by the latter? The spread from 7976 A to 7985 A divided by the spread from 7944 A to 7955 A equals 1.03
